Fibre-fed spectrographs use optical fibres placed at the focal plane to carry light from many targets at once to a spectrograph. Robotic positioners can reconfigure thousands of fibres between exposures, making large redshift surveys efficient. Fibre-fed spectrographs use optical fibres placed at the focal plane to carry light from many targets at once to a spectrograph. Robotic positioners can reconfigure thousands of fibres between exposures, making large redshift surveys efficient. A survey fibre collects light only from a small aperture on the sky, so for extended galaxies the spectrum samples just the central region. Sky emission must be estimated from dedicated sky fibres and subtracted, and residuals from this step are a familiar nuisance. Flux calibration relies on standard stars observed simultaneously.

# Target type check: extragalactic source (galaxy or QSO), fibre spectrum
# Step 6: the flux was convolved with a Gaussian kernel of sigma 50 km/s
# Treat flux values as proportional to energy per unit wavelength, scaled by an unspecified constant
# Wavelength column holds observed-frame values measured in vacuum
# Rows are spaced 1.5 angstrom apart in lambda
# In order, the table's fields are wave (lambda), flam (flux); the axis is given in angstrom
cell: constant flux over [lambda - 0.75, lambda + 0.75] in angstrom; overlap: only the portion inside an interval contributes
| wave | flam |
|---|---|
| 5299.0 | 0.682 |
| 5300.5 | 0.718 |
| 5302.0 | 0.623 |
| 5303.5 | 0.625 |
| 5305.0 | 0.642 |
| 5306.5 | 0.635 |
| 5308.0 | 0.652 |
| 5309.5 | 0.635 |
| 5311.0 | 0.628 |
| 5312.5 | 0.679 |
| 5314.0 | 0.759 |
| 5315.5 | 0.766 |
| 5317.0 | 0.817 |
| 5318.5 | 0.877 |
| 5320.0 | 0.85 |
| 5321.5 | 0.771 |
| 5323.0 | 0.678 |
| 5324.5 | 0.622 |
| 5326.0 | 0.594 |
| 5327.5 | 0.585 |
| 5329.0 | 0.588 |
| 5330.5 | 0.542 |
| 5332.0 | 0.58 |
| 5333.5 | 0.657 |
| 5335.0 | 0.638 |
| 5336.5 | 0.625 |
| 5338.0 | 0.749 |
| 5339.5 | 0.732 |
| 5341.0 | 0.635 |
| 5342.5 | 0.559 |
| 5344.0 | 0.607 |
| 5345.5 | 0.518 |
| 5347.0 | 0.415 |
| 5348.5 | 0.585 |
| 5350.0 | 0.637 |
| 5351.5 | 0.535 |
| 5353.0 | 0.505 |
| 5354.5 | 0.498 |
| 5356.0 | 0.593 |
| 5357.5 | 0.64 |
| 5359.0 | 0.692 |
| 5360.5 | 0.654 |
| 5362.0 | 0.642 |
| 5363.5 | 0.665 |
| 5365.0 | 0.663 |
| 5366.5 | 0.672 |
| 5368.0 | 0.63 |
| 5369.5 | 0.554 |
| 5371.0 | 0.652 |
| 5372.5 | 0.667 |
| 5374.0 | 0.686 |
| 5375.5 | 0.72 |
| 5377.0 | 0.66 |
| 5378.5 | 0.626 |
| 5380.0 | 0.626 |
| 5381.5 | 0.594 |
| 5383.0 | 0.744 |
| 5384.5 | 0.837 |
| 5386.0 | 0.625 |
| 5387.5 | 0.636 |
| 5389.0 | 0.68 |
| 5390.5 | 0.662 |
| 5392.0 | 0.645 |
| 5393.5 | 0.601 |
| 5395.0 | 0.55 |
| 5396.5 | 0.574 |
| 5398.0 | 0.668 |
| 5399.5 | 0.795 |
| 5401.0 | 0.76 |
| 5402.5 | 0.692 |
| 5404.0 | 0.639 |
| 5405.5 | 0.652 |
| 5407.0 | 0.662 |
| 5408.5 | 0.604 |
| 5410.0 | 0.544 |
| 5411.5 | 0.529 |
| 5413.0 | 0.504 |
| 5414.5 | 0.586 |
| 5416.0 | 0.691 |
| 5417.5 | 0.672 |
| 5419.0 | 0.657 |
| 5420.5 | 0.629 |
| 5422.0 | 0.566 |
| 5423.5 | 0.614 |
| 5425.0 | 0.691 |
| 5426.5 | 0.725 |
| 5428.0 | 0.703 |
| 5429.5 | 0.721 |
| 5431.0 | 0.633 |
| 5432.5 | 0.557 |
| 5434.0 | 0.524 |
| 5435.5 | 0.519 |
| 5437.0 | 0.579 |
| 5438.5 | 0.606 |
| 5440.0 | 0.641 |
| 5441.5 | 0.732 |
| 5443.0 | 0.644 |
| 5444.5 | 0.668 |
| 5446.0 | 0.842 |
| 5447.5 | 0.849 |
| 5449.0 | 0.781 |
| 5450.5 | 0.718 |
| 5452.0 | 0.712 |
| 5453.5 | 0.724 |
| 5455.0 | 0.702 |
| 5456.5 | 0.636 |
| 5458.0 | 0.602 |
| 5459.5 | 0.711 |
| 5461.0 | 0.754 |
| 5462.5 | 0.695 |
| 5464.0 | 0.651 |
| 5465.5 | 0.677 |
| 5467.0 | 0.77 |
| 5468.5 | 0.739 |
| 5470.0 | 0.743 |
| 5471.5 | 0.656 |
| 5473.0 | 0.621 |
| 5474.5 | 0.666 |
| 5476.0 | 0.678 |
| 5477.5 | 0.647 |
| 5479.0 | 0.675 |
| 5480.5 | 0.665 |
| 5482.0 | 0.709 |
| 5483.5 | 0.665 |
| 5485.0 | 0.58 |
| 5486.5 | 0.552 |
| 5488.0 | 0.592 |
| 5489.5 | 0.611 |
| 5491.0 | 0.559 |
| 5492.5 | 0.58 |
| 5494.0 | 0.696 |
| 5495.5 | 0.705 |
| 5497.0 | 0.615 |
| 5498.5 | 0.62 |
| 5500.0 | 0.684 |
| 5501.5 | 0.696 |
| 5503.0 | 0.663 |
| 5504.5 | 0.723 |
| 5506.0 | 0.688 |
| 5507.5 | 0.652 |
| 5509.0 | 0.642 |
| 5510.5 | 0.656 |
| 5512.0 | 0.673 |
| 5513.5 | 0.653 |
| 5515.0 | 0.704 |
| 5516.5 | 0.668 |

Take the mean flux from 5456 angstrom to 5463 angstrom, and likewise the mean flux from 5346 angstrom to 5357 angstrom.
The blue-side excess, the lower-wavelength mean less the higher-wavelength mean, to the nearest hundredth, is -0.14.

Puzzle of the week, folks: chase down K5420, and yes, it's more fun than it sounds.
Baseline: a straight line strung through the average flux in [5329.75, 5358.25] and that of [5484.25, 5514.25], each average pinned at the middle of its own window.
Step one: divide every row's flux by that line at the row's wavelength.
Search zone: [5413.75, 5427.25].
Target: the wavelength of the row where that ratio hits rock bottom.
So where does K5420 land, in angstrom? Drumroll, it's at 5422.0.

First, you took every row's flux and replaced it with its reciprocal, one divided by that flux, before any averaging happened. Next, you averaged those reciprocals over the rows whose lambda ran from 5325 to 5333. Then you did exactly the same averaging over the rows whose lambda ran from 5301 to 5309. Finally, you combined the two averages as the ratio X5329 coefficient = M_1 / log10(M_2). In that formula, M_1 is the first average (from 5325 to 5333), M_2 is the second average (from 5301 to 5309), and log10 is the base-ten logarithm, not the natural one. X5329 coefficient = 8.8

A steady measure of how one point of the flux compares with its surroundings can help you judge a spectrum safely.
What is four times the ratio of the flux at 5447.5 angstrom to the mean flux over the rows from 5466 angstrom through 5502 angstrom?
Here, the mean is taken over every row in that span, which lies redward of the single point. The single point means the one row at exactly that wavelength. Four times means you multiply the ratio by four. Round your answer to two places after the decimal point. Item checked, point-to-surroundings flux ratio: 5.18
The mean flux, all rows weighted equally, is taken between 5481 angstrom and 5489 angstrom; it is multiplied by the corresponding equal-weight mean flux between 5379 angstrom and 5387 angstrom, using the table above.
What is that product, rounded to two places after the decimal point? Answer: 0.42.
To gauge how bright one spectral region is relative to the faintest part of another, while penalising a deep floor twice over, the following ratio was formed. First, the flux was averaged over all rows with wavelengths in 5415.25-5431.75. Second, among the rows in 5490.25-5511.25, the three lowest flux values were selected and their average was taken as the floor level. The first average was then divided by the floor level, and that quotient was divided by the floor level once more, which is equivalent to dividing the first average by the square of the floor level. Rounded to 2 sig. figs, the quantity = 1.9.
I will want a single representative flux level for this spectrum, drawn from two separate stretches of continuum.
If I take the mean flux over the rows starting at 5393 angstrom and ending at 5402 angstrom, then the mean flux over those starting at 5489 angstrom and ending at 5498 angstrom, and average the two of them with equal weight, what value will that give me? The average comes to 0.64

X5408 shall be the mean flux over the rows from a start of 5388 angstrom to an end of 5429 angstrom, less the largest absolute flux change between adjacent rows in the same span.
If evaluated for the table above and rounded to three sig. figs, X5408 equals 0.514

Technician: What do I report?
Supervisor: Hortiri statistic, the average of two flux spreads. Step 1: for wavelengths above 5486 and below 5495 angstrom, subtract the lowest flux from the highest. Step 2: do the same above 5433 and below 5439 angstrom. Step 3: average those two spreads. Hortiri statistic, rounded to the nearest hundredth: 0.12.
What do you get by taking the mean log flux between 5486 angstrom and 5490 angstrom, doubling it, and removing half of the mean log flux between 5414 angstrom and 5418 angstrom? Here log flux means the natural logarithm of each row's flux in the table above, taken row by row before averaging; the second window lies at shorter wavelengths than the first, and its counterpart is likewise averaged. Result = -0.86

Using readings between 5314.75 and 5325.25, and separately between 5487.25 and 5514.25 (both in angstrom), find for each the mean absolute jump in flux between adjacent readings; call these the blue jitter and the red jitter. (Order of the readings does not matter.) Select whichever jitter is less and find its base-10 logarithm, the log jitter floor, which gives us -1.44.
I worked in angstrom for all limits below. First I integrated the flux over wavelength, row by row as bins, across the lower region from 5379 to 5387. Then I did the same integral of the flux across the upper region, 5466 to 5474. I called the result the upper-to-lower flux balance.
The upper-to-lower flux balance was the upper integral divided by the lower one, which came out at 1.03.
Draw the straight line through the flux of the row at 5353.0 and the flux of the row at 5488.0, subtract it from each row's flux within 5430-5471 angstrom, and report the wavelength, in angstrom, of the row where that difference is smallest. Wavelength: 5435.5 angstrom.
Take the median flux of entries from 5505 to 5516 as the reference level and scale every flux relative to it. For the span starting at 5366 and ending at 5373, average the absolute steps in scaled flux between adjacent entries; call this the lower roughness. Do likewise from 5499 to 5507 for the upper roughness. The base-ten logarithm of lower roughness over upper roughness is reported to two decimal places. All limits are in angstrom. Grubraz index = 0.22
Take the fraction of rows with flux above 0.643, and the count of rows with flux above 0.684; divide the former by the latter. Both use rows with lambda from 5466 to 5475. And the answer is 0.28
